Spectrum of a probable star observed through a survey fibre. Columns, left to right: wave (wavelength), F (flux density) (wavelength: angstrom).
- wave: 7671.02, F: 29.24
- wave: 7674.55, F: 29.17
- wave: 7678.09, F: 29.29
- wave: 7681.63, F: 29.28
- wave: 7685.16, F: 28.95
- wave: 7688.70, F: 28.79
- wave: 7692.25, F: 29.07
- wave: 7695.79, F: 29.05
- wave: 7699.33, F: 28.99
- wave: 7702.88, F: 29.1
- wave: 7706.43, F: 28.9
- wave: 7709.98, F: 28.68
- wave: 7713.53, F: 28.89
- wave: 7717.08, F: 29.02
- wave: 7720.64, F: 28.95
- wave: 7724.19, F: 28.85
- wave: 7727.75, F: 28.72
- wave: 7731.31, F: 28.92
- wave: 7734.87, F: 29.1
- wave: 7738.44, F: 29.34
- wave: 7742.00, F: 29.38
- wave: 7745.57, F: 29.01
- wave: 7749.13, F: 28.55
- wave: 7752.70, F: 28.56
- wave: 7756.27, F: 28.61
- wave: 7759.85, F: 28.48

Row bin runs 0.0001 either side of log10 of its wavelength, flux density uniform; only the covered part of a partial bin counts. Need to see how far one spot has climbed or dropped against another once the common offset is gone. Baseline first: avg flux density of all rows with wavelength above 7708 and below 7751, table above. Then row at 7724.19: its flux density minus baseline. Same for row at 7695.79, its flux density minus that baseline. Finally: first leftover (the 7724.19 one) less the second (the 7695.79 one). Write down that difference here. -0.20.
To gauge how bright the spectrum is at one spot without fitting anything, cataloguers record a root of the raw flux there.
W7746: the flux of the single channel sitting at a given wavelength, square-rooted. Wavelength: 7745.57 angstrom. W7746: 5.39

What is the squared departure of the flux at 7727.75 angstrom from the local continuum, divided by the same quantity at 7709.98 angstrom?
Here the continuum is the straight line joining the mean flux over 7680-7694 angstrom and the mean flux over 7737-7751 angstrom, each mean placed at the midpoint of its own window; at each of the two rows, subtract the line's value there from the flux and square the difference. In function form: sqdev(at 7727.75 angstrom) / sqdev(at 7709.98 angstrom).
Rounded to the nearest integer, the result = 1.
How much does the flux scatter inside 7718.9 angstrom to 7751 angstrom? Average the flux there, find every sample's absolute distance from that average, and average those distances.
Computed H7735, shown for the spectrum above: 0.20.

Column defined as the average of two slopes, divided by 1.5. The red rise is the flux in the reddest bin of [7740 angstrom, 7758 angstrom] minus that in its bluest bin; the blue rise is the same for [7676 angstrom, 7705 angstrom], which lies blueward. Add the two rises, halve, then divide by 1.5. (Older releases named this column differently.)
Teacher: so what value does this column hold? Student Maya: -0.32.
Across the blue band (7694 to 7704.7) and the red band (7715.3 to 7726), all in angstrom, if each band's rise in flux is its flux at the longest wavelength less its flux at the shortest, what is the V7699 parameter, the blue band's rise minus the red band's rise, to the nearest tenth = 0.2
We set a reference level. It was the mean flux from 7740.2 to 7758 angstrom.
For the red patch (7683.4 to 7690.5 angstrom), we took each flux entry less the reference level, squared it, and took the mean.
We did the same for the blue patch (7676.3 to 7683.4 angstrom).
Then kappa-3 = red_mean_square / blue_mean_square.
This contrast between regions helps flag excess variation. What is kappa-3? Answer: 0.0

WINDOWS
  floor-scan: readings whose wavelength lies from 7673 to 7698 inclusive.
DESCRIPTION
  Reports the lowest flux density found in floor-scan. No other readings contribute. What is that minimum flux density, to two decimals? 28.79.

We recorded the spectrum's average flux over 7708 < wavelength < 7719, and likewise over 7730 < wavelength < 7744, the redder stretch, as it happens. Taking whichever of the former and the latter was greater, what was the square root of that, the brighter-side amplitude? 5.40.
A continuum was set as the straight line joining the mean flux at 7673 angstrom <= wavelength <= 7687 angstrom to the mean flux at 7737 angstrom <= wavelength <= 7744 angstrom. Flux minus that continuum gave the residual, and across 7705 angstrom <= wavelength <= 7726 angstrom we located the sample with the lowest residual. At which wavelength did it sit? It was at 7709.98 angstrom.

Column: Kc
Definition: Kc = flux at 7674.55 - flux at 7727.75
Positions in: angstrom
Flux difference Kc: 0.45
